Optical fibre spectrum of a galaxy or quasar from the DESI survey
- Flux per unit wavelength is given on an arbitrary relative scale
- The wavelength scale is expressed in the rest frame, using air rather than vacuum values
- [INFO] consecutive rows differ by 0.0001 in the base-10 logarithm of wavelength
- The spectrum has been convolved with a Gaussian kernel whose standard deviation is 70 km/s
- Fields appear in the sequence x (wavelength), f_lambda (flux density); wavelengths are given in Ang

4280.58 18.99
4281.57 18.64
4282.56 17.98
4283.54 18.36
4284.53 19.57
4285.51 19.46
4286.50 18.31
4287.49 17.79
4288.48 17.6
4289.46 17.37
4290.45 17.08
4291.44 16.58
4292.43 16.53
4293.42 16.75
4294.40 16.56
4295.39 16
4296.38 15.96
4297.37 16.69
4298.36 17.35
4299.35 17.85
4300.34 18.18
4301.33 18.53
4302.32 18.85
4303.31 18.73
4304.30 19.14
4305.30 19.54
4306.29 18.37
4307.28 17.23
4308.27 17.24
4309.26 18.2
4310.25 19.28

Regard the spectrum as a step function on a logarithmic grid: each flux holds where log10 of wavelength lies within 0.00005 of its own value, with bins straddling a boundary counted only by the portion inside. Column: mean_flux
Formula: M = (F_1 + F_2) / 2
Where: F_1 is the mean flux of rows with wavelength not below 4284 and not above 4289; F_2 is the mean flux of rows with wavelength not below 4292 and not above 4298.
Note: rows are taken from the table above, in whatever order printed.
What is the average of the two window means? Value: 17.5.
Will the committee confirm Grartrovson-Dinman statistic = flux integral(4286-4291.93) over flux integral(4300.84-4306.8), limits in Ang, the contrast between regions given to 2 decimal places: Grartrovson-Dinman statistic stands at 0.92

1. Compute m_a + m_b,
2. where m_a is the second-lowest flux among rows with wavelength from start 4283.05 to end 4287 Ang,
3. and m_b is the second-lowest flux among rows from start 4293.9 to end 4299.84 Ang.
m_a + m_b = 34.4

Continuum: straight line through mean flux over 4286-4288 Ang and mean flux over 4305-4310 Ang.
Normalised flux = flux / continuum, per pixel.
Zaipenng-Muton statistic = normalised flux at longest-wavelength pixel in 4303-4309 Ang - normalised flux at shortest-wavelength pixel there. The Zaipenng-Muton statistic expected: -0.08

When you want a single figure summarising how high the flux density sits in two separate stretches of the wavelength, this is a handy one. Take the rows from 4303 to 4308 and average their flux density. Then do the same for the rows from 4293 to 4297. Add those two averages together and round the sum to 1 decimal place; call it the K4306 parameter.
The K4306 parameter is 34.9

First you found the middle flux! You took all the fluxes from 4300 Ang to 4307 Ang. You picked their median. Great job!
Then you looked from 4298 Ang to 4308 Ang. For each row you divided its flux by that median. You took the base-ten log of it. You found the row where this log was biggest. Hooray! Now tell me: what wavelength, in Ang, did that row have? 4305.30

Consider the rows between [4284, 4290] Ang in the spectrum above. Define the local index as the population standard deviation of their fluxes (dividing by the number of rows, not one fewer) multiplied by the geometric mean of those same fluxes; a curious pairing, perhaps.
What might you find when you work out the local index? 16.0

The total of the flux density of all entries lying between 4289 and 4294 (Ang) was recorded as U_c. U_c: 84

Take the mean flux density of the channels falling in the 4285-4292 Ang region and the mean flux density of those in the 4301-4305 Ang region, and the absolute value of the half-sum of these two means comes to 18.28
